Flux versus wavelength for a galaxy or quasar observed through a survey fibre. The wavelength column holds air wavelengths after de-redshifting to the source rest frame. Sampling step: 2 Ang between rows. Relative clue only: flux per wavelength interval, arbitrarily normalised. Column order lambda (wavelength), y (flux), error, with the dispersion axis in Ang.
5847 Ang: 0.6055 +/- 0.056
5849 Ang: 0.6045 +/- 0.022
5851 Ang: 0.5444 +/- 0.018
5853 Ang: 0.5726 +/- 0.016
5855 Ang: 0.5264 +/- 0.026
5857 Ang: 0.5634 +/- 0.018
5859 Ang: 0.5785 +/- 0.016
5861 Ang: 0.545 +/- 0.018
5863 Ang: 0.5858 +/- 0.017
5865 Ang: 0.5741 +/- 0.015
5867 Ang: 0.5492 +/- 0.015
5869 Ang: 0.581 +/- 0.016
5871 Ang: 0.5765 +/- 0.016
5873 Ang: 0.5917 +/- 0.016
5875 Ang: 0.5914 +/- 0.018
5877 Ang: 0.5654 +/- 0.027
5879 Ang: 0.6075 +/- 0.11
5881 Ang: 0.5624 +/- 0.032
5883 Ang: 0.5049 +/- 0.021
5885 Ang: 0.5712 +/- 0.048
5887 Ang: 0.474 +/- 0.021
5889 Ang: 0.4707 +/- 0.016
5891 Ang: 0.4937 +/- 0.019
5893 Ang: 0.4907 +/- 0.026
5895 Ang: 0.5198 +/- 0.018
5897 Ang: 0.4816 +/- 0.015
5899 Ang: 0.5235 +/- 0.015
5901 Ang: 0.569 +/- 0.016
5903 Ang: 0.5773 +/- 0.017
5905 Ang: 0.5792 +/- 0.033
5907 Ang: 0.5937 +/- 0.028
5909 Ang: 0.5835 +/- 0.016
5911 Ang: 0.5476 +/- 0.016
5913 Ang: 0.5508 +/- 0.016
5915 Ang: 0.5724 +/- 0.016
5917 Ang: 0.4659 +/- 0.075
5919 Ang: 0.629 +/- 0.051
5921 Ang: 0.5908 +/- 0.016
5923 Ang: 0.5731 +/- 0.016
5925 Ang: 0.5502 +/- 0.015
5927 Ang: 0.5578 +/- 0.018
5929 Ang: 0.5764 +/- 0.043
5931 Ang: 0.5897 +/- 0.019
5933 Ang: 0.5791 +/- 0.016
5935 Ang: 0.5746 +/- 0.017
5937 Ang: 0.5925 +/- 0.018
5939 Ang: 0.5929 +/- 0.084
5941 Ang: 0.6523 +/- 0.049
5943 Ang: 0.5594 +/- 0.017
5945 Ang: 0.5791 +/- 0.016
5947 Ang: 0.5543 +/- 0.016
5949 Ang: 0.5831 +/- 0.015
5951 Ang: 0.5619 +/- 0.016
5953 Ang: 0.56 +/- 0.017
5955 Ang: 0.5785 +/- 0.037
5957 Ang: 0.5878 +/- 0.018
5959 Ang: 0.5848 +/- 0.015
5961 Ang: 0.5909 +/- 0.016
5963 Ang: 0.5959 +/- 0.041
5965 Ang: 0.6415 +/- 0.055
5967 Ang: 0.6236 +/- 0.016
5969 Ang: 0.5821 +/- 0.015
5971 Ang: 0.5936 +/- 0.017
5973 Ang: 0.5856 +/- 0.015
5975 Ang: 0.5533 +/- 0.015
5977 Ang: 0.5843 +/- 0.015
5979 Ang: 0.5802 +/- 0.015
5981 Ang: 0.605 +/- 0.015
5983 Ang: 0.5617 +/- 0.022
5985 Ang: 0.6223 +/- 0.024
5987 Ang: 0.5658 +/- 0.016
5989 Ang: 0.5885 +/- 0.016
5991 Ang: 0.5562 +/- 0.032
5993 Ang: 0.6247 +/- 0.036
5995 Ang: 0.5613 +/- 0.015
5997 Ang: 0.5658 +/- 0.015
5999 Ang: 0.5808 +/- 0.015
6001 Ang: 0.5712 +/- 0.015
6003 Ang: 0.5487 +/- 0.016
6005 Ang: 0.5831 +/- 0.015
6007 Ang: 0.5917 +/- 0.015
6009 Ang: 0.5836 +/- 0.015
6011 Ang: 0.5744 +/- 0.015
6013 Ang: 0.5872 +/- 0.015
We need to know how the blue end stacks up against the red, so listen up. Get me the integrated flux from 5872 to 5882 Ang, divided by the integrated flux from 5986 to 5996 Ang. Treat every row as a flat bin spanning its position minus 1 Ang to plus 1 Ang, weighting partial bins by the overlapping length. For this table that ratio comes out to 1.01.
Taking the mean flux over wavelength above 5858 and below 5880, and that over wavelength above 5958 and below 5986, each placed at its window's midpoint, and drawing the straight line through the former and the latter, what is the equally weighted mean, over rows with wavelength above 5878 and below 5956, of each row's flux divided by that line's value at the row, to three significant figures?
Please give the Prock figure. 0.955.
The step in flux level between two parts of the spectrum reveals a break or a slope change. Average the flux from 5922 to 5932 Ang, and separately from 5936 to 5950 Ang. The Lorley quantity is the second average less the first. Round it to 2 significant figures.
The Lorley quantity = 0.018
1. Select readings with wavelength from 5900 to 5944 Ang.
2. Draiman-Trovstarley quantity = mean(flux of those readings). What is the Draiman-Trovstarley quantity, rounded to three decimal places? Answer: 0.575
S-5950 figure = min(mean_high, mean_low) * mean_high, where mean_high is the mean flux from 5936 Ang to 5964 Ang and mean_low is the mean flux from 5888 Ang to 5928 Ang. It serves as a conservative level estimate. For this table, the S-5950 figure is 0.319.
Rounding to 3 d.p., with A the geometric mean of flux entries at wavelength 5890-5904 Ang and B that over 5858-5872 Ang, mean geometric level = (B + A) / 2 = 0.545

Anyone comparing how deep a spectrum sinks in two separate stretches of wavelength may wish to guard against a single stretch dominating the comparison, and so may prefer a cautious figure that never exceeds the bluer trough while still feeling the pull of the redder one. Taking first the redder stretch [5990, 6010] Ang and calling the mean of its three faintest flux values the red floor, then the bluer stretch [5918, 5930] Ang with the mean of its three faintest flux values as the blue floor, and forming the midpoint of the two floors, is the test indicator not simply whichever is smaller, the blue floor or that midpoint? 0.558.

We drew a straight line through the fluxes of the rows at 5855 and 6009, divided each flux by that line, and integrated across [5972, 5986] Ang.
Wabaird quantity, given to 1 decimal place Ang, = 14.3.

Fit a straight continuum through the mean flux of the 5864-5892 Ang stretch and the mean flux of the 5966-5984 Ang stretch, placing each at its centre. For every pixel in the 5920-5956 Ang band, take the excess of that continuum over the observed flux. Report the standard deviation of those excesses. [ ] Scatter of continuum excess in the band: 0.023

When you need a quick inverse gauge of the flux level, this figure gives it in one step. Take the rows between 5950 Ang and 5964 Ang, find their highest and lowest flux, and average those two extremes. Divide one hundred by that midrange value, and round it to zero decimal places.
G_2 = 173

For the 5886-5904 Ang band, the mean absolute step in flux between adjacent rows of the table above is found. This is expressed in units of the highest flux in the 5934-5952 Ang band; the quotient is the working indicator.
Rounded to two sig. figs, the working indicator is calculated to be 0.037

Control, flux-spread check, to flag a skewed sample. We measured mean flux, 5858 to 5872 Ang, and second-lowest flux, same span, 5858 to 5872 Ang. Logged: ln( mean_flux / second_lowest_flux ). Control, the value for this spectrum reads 0.037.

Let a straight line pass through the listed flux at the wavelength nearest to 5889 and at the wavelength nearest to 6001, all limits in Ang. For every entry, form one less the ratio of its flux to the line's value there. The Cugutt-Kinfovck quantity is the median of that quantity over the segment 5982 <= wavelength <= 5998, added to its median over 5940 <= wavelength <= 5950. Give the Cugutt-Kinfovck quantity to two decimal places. -0.12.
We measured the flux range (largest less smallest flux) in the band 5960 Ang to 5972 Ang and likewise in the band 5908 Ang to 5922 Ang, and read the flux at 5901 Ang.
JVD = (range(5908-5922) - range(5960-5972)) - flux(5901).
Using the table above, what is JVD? -0.47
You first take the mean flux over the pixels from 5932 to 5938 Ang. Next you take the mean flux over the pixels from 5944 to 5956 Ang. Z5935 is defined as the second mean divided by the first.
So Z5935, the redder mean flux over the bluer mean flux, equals 0.978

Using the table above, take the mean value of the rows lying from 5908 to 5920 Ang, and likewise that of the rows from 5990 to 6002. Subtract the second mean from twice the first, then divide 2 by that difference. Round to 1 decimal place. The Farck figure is 3.7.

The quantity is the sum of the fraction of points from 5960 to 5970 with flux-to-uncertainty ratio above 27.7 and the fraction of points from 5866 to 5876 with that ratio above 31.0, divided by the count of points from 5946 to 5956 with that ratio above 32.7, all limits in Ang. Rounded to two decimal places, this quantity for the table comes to 0.40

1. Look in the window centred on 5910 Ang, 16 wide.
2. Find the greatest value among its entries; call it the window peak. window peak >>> 0.5937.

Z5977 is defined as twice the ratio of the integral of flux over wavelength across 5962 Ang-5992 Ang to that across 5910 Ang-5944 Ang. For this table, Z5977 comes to 1.8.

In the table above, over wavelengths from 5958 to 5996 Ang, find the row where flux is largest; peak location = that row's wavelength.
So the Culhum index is 5965 Ang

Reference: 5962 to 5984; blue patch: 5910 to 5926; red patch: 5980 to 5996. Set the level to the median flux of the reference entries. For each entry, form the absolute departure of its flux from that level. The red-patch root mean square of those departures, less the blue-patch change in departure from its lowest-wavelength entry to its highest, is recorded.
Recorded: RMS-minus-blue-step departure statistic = 0.029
